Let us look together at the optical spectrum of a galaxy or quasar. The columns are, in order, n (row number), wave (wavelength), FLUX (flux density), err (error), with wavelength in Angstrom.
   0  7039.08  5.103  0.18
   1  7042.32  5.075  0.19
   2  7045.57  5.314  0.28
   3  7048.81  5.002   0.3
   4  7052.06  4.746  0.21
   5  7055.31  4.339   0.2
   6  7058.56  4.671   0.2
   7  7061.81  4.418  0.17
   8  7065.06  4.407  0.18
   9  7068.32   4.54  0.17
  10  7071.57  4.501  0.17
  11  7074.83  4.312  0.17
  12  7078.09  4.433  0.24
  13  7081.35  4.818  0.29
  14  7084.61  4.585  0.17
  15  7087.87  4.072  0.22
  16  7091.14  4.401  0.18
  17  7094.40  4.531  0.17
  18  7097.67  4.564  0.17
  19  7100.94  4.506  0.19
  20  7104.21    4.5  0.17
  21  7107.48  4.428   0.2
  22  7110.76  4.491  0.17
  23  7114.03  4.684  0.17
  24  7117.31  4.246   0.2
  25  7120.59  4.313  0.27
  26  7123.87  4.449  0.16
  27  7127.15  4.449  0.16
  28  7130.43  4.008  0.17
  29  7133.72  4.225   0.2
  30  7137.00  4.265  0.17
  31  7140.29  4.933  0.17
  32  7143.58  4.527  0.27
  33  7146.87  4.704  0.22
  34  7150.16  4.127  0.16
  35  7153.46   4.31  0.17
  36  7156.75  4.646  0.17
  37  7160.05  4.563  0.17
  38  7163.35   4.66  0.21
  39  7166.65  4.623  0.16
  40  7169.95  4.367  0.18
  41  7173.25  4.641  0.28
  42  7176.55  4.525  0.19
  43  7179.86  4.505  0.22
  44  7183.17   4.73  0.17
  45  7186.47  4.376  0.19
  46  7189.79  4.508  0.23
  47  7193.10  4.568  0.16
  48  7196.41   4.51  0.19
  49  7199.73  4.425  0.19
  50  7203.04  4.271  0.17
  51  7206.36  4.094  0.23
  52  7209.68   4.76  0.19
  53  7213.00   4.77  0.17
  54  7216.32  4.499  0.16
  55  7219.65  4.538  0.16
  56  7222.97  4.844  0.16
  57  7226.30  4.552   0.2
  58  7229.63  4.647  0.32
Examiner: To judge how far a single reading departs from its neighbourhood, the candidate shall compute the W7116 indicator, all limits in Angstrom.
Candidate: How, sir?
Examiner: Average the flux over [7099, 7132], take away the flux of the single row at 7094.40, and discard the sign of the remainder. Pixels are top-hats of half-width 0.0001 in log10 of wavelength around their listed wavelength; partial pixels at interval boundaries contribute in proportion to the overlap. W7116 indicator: 0.12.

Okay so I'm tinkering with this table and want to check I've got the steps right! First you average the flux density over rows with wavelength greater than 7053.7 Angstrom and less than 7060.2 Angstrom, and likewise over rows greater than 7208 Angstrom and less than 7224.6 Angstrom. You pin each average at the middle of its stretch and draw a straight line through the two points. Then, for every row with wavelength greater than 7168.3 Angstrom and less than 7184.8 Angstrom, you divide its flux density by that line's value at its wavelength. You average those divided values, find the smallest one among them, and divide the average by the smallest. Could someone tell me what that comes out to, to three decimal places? 1.041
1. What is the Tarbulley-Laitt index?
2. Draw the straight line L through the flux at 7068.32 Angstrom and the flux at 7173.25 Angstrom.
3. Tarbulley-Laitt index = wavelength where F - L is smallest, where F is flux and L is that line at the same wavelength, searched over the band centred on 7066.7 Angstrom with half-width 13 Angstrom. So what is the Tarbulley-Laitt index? 7074.83 Angstrom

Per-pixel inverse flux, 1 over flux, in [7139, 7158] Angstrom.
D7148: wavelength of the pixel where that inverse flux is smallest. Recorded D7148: 7140.29 Angstrom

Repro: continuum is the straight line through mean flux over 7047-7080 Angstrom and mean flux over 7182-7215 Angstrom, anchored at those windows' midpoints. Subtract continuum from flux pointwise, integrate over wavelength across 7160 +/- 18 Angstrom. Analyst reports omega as 0.2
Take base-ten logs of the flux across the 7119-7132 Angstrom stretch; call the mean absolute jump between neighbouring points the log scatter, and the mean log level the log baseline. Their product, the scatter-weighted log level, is 0.0124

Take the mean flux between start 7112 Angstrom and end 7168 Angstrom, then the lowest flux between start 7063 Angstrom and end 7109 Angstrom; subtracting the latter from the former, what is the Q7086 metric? 0.38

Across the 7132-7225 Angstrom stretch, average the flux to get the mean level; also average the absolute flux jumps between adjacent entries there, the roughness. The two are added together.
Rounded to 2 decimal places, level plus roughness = 4.73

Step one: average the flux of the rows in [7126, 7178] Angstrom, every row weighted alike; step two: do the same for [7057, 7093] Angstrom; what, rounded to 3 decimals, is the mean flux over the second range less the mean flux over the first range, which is -0.004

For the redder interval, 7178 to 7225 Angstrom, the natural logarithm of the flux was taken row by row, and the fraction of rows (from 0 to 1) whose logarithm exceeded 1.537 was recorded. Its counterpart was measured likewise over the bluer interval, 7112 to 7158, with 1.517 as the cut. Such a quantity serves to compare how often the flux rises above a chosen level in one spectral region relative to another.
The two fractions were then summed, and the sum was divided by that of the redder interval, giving 2.00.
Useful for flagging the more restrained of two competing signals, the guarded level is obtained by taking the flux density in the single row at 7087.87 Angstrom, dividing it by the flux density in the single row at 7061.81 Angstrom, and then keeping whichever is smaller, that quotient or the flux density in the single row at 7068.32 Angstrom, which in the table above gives 0.92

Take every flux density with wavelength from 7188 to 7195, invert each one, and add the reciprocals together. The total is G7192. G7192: 0.441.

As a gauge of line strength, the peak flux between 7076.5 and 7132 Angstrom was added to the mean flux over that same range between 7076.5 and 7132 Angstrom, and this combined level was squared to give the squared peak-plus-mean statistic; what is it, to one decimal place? 85.7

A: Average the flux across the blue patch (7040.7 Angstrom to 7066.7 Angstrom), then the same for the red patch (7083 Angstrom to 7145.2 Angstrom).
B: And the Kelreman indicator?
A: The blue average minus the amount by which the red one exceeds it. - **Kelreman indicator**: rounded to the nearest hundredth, 5.06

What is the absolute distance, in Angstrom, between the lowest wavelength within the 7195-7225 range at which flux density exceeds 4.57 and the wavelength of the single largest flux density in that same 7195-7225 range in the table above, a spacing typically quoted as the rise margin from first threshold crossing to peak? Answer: 13.3 Angstrom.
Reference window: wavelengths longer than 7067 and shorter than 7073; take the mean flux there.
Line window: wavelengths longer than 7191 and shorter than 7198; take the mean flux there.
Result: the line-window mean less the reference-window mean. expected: 0.02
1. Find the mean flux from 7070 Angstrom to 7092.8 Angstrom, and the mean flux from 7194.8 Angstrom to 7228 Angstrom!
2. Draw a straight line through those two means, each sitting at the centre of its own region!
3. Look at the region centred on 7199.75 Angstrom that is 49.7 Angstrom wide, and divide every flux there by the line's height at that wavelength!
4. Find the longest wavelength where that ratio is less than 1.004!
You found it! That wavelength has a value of 7219.65 Angstrom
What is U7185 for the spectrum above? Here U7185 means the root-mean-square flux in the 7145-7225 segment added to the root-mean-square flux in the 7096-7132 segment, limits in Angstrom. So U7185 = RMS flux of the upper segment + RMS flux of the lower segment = 8.95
